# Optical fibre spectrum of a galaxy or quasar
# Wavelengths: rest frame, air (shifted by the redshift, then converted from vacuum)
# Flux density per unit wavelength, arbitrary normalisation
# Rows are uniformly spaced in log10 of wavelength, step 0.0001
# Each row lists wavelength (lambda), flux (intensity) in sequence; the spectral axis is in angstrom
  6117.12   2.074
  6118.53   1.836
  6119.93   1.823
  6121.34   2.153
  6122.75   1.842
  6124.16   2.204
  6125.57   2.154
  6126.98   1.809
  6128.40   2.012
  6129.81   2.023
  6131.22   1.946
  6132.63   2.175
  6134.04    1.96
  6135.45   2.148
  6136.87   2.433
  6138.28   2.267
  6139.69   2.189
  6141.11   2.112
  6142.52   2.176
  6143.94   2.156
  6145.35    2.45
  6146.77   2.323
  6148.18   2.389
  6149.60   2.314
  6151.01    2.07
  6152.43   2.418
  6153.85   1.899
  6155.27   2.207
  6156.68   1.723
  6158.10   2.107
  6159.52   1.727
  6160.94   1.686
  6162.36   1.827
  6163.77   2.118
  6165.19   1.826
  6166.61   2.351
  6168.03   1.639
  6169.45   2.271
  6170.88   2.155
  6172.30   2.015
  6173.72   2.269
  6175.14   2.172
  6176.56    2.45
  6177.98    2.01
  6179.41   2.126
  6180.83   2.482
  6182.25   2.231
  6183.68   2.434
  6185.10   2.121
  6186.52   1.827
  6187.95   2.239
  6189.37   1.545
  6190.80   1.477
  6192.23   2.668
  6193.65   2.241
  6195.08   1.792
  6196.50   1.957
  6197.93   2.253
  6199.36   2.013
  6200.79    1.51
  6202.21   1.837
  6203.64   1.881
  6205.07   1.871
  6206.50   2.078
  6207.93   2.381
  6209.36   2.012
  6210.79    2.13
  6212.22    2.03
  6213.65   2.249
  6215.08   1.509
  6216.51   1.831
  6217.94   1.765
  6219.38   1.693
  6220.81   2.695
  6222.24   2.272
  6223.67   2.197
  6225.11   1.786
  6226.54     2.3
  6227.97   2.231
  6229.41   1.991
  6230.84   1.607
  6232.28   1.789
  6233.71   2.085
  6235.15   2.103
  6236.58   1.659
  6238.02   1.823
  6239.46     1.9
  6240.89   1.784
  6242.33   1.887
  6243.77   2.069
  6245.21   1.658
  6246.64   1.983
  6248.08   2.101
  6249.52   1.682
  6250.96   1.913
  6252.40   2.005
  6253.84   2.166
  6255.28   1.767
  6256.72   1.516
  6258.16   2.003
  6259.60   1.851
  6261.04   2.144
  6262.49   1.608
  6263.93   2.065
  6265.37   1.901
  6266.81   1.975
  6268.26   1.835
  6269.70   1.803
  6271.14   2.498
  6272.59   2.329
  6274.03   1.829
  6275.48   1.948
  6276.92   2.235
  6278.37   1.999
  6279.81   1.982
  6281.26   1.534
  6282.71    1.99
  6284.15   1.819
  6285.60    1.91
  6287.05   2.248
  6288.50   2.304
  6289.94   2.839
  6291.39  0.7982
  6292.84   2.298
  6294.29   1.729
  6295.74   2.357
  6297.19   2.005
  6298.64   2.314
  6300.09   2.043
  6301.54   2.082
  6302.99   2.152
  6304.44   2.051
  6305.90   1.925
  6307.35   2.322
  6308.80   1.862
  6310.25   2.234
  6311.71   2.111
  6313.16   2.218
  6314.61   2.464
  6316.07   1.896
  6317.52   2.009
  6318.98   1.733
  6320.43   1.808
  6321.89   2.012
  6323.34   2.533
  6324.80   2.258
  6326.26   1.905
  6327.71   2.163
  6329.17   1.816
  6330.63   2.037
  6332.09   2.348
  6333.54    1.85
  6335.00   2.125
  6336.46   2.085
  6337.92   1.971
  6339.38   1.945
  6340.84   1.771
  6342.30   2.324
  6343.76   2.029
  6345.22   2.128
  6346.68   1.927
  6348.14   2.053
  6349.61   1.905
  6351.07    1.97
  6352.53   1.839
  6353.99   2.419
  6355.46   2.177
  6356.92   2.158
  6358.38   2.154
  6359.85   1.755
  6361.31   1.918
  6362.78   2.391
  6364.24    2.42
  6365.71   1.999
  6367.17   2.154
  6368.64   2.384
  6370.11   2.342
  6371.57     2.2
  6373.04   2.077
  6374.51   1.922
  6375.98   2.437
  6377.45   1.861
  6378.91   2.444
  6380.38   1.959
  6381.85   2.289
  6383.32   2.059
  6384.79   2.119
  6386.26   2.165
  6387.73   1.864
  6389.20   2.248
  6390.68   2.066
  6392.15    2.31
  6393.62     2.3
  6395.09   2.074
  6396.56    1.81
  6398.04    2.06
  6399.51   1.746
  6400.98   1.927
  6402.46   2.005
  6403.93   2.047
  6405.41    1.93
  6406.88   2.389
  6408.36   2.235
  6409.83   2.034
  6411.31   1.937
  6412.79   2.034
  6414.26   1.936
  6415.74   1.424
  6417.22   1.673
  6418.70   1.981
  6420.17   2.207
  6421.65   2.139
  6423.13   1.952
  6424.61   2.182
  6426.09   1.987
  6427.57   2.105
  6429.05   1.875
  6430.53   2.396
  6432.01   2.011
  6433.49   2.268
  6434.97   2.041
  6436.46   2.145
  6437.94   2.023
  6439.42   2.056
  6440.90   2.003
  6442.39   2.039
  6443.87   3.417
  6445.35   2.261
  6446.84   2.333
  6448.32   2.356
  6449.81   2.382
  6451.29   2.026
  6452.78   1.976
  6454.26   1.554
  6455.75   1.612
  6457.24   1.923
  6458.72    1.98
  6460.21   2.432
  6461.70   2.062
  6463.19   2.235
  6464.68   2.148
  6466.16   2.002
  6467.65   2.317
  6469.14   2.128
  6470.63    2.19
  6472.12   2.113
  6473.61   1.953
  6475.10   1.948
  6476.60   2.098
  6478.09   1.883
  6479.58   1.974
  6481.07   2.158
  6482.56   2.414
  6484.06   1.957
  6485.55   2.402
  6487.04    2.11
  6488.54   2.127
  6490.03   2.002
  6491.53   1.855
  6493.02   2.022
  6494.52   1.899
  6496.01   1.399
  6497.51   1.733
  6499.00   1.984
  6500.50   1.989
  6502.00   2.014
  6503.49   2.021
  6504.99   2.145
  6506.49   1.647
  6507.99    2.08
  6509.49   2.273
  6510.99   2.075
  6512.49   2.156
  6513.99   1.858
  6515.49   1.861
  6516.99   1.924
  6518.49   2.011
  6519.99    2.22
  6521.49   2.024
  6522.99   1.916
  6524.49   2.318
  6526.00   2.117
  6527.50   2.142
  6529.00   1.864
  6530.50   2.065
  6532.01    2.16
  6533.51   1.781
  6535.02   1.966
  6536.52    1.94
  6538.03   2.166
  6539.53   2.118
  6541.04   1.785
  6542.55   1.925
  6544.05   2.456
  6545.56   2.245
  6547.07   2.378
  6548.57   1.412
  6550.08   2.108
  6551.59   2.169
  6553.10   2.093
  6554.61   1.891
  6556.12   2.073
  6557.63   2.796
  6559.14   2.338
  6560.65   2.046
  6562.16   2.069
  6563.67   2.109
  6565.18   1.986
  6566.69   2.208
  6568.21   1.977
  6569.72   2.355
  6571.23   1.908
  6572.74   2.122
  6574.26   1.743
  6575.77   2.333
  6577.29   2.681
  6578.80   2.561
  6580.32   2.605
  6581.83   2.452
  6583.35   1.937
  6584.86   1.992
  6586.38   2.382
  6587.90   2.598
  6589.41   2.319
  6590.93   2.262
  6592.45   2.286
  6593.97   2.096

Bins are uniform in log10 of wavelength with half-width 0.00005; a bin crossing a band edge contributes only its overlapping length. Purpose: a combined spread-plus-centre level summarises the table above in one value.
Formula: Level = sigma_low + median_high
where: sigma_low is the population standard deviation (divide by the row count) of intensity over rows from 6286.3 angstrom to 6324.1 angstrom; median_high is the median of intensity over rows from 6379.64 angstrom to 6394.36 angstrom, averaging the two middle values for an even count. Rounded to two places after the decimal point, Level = 2.50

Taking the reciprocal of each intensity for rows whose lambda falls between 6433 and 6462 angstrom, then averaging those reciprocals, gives 0.478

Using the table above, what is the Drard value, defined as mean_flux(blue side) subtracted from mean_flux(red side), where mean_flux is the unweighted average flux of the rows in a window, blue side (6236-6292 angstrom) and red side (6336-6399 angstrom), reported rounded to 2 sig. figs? 0.17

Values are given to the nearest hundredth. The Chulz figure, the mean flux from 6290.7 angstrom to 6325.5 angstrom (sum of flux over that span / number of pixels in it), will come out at 2.05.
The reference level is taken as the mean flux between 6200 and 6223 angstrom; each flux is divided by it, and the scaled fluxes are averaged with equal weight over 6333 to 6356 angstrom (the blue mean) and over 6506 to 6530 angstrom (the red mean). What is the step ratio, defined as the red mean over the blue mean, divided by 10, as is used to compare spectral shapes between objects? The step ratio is 0.100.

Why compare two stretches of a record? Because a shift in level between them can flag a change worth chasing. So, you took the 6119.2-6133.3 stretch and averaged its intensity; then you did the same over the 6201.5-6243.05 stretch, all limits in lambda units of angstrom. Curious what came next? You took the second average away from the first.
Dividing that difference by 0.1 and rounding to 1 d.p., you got 0.4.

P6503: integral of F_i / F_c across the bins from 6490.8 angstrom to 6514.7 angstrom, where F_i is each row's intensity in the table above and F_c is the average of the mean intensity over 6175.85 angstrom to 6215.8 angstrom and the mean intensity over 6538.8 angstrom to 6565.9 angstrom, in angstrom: 22.4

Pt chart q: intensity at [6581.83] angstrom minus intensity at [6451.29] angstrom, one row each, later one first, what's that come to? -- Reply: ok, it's 0.4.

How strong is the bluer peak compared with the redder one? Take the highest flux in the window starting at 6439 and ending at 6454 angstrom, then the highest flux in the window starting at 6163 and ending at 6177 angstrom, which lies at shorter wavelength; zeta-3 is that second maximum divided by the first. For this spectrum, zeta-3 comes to 0.72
